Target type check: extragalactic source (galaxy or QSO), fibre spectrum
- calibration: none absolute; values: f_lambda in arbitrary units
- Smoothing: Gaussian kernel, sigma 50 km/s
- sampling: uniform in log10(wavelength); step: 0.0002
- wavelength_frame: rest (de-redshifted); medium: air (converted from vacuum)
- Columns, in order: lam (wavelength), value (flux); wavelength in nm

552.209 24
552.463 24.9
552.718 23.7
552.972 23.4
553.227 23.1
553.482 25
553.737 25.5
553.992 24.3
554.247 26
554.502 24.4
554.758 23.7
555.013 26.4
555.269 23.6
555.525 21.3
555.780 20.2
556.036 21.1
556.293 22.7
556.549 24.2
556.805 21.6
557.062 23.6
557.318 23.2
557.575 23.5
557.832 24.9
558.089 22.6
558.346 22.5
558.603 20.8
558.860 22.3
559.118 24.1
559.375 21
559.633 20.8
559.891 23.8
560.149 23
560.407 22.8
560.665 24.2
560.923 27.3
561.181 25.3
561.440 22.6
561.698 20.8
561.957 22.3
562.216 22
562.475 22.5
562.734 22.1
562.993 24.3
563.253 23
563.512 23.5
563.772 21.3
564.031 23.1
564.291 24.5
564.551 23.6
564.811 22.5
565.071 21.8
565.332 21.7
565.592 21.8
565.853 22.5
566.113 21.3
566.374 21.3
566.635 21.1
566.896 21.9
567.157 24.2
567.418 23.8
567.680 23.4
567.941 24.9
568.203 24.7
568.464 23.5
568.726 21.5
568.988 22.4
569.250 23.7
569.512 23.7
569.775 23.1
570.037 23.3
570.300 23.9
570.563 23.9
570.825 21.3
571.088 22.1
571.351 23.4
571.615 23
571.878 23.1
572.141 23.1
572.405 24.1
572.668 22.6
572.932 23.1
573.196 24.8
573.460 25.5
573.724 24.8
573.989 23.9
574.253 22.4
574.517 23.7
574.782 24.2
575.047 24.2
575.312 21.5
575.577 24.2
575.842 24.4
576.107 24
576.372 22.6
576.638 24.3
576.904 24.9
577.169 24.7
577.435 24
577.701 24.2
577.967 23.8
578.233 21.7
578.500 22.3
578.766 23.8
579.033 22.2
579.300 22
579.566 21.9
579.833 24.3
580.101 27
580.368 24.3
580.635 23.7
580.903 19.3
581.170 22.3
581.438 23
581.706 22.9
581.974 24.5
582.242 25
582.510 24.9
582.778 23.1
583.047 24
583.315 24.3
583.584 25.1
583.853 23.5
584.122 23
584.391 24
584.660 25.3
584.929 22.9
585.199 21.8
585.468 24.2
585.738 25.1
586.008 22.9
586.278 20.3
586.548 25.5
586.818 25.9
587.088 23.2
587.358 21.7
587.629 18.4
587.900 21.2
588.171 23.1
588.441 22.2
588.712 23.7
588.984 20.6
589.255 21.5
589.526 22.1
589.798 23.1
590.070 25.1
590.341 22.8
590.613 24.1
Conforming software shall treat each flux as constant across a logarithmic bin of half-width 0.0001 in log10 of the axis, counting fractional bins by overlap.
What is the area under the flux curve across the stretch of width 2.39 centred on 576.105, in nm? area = 57.0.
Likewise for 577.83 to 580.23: 55.7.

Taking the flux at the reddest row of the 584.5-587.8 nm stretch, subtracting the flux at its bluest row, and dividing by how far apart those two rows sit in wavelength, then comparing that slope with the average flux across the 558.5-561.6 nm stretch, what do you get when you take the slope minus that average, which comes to -25.5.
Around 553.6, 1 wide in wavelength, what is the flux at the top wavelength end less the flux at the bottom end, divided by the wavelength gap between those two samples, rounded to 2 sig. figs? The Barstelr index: 1.6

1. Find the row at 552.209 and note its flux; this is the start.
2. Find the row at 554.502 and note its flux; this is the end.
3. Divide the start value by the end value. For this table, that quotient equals 0.98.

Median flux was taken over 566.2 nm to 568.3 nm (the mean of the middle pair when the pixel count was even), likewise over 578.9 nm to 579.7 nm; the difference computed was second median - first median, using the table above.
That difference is -1.6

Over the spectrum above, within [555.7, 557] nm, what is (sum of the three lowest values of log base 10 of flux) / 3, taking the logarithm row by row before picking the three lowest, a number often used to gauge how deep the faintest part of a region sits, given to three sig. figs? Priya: 1.32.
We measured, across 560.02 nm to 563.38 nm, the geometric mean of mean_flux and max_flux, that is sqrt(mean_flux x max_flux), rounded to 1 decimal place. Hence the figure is 25.2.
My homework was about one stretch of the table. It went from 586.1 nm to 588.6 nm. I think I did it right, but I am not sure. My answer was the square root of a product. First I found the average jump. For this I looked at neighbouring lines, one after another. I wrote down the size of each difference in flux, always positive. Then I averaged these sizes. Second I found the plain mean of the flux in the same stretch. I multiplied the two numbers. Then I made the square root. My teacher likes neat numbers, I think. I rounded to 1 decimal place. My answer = 7.2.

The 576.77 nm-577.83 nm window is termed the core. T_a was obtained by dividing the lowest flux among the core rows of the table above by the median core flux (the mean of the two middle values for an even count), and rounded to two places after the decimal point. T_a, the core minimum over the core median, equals 0.98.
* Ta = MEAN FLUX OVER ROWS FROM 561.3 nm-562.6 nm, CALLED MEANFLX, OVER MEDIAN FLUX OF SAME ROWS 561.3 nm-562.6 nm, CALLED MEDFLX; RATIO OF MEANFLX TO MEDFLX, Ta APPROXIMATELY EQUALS 0.99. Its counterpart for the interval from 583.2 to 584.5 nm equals 1.00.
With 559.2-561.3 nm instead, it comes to 1.01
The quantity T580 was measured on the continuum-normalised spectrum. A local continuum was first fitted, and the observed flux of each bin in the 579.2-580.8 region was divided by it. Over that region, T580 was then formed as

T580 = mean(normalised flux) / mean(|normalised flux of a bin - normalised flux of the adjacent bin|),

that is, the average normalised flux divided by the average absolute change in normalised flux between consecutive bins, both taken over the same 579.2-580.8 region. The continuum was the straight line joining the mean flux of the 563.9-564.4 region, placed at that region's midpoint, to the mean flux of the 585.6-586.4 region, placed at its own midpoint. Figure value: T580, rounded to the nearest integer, 14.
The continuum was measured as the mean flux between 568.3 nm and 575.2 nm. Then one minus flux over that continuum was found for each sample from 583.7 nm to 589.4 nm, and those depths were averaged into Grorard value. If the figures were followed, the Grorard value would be 0.023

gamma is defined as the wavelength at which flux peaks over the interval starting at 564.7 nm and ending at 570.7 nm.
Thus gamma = 567.941 nm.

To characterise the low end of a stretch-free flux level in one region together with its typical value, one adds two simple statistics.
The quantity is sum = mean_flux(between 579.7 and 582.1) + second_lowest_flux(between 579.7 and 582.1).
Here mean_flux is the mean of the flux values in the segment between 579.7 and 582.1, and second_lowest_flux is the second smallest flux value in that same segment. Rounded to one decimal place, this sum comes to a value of 45.8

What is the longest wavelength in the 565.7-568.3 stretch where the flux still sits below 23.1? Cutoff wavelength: 566.896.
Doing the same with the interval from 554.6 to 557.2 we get 556.805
